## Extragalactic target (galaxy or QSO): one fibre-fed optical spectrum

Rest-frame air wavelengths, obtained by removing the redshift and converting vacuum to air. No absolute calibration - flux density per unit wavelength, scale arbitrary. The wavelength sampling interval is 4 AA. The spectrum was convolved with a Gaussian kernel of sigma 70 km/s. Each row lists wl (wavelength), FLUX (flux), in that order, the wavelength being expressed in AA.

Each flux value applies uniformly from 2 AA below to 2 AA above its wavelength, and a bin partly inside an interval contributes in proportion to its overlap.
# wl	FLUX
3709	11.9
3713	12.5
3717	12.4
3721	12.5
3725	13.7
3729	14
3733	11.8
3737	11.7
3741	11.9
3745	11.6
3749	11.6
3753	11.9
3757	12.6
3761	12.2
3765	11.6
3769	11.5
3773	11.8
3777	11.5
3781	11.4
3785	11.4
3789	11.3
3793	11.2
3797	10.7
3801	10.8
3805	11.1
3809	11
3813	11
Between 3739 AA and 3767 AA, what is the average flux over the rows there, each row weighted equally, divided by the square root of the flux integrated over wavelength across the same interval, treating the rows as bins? 0.7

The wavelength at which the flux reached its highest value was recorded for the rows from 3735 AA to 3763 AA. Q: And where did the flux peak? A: 3757 AA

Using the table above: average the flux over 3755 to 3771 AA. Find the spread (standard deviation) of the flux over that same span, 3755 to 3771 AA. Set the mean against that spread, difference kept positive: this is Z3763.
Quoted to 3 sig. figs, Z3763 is 11.5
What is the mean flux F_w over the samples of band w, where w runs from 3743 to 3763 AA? 12.0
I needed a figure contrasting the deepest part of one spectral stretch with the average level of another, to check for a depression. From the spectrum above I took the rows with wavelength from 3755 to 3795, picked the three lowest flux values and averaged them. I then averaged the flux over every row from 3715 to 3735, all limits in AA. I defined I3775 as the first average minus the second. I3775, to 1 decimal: -1.6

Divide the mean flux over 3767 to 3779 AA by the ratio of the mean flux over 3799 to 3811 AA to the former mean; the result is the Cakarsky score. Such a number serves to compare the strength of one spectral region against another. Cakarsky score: 12.3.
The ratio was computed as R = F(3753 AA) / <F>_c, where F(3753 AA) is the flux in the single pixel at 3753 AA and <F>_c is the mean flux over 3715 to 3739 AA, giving 0.94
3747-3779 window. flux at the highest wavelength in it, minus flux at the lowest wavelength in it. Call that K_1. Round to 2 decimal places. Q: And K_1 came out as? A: -0.10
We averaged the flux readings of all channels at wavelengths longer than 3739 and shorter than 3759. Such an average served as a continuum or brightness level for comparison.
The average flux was 11.9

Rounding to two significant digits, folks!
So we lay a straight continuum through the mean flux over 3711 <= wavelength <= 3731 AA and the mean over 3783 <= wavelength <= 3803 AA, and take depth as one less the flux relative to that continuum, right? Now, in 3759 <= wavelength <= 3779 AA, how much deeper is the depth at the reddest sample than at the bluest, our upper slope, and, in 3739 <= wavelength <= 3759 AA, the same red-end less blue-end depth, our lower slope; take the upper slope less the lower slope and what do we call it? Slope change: 0.11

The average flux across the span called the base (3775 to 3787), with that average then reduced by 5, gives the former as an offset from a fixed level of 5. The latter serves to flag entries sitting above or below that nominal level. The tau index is 6.4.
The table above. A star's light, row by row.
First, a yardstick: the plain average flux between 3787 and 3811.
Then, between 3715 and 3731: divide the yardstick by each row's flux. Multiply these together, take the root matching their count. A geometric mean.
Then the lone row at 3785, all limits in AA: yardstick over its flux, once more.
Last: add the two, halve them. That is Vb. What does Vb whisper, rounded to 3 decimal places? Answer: 0.903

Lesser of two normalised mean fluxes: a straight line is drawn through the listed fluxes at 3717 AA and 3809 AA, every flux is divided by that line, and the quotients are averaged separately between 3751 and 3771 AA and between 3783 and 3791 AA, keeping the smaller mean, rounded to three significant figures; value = 1.00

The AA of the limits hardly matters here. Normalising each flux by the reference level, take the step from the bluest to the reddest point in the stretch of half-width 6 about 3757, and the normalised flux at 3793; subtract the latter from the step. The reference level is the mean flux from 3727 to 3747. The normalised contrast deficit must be -0.89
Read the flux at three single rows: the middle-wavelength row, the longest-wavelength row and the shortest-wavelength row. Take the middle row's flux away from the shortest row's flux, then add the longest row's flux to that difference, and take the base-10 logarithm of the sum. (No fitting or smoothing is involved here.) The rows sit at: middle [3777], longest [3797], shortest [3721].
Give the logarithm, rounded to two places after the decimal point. 1.07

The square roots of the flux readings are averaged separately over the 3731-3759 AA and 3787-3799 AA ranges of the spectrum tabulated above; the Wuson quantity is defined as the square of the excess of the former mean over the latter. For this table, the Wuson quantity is 0.01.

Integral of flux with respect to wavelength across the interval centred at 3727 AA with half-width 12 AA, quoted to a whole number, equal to 304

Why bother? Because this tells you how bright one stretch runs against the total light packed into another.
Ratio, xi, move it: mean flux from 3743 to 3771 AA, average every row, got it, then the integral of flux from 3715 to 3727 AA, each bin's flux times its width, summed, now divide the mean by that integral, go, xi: 0.077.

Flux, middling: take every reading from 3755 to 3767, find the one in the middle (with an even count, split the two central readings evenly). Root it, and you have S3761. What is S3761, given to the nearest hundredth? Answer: 3.49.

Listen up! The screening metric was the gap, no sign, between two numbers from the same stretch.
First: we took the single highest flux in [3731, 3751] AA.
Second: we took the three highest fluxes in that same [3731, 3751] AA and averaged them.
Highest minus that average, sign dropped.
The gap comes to 0.100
